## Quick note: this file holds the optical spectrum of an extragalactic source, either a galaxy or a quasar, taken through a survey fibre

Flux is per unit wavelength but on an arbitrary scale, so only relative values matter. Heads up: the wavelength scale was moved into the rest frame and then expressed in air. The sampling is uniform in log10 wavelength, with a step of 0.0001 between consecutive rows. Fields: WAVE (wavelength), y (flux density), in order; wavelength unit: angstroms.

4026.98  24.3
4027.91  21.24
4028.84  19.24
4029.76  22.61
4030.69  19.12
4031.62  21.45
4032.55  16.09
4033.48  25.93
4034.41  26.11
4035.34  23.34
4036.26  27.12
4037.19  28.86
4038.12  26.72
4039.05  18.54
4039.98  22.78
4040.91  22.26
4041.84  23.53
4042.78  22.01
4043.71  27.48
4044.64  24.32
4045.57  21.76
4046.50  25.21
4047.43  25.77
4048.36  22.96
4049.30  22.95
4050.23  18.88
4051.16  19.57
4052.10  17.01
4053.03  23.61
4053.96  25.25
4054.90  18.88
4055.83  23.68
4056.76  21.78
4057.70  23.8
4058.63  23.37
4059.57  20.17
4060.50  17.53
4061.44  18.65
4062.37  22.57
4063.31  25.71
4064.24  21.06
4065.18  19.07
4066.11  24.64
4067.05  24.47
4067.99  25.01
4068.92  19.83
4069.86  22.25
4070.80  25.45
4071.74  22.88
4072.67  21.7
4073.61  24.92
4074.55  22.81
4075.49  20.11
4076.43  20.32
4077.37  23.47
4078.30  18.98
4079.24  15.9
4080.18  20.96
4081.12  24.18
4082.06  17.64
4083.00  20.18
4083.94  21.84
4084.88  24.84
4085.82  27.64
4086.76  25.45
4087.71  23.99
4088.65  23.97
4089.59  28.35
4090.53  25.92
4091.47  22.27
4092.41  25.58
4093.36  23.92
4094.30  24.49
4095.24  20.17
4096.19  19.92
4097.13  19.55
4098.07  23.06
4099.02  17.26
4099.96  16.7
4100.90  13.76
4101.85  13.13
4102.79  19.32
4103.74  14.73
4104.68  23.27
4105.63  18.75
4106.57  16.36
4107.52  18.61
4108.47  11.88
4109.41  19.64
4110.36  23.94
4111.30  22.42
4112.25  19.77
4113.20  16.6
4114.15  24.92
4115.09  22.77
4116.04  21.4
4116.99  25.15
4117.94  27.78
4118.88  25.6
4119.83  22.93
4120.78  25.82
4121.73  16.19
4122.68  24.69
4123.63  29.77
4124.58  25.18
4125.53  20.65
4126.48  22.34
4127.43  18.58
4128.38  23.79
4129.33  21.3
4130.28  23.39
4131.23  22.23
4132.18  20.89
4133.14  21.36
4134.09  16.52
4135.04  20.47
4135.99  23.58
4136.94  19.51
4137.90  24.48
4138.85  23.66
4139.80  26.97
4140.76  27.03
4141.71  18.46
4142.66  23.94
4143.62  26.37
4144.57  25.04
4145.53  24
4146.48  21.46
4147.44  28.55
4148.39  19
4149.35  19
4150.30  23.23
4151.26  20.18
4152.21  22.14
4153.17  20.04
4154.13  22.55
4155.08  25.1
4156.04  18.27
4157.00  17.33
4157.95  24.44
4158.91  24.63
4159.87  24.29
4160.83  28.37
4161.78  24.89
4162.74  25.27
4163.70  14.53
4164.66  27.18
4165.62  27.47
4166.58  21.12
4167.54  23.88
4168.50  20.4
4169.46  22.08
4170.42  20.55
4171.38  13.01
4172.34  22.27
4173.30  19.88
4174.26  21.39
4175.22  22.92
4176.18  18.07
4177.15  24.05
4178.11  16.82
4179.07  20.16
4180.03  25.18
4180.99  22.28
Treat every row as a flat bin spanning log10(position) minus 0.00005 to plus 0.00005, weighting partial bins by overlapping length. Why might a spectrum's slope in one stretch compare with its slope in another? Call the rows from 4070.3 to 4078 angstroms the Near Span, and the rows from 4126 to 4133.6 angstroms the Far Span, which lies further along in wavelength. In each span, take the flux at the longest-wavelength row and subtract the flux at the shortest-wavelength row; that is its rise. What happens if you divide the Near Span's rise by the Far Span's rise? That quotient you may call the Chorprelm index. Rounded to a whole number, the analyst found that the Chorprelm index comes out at 2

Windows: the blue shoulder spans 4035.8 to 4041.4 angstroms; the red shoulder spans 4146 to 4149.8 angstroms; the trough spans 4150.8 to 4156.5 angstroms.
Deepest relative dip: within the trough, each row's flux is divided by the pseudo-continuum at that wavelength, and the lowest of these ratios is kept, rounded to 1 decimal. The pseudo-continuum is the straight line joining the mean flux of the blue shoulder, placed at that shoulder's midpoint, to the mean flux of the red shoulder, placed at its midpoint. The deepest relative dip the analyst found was 0.8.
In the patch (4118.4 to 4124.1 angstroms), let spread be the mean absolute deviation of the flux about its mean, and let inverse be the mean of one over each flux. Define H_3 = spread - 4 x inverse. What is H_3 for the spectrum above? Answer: 2.90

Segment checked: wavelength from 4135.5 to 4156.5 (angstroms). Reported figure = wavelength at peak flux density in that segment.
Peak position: 4147.44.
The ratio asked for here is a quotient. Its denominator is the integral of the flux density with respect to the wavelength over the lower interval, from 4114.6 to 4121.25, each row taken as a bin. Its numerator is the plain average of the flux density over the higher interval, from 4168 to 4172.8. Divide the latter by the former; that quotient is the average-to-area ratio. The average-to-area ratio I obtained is 0.12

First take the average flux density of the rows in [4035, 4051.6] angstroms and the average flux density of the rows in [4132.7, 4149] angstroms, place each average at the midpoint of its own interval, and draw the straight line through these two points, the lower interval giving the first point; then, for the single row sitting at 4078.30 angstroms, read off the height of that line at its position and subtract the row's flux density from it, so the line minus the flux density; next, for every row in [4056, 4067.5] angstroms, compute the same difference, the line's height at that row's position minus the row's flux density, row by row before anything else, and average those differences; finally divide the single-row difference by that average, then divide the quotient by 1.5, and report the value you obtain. 1.9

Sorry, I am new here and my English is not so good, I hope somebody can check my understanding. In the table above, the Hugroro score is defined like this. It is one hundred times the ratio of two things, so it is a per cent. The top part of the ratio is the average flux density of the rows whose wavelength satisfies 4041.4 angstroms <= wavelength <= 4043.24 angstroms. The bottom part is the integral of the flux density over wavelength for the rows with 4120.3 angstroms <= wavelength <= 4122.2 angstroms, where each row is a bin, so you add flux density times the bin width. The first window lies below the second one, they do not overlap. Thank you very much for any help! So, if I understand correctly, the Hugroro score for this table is 57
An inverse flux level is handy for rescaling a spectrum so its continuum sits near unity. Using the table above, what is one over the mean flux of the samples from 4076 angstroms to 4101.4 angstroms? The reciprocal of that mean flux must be 0.0457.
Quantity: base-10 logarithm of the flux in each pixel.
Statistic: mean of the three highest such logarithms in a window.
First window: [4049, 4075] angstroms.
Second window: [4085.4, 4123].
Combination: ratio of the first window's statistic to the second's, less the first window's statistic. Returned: -0.43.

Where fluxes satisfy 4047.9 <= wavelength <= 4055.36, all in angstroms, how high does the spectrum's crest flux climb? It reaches 25.25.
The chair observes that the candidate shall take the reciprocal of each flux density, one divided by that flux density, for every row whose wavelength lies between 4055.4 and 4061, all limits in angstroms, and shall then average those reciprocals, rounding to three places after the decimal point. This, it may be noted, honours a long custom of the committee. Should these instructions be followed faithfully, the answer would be 0.047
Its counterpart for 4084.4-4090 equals 0.039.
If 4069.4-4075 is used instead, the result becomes 0.043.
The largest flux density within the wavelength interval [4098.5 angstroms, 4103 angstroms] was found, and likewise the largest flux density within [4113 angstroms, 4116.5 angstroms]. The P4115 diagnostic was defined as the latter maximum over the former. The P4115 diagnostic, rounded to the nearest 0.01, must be 1.29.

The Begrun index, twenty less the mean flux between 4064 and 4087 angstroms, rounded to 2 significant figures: -2.2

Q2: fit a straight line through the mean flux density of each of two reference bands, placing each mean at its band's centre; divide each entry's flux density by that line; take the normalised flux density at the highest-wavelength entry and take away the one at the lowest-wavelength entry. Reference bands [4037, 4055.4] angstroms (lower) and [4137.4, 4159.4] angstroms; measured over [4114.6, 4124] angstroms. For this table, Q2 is 0.3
